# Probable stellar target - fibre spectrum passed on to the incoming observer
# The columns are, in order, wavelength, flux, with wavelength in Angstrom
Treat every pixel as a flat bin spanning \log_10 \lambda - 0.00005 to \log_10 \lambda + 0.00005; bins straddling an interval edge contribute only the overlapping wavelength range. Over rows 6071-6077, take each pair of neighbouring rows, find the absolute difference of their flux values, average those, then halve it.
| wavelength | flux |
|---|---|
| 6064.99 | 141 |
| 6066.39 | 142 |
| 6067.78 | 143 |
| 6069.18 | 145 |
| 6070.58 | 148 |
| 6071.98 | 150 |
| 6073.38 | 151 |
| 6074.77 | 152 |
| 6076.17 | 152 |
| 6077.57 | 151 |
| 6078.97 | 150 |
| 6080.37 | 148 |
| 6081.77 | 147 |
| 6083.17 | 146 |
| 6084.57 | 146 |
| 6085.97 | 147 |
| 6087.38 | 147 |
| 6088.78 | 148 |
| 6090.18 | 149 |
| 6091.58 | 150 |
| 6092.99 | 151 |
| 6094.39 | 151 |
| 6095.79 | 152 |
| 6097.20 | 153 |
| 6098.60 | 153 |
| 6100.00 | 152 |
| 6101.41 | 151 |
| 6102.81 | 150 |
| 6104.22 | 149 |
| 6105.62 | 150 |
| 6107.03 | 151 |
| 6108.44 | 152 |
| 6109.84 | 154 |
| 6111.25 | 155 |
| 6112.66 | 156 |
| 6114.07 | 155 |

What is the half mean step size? 0.3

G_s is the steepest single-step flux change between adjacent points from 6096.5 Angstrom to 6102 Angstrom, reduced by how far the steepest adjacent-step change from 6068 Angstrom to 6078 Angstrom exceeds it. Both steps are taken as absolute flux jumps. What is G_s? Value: -1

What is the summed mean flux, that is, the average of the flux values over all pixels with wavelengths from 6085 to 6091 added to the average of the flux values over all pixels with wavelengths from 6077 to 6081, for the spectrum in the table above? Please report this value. 297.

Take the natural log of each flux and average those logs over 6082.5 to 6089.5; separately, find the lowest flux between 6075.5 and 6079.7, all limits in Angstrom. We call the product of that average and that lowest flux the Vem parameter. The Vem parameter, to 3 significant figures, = 748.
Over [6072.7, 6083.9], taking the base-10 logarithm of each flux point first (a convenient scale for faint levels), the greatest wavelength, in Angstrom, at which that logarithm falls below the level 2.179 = 6083.17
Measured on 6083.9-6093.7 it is 6092.99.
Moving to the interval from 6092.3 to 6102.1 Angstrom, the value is 6101.41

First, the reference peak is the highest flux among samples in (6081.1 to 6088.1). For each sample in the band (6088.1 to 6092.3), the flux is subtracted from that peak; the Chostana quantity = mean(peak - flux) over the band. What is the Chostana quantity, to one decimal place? -2.0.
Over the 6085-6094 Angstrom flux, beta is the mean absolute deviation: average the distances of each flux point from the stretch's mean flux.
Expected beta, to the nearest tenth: 1.3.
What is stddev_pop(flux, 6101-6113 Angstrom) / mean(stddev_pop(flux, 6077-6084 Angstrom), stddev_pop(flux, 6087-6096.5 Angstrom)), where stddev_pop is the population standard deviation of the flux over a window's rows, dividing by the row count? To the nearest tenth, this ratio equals 1.3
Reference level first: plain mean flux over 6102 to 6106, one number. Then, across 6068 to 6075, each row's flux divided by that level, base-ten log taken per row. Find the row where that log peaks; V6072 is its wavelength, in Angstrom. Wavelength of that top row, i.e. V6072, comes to 6074.77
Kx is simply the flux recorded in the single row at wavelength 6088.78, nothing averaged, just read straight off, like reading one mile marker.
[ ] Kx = 148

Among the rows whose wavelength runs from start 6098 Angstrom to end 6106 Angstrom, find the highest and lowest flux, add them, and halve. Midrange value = 151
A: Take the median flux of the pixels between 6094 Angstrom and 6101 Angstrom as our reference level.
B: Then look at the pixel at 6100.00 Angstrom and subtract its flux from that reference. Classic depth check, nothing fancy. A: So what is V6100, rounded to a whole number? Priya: 0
